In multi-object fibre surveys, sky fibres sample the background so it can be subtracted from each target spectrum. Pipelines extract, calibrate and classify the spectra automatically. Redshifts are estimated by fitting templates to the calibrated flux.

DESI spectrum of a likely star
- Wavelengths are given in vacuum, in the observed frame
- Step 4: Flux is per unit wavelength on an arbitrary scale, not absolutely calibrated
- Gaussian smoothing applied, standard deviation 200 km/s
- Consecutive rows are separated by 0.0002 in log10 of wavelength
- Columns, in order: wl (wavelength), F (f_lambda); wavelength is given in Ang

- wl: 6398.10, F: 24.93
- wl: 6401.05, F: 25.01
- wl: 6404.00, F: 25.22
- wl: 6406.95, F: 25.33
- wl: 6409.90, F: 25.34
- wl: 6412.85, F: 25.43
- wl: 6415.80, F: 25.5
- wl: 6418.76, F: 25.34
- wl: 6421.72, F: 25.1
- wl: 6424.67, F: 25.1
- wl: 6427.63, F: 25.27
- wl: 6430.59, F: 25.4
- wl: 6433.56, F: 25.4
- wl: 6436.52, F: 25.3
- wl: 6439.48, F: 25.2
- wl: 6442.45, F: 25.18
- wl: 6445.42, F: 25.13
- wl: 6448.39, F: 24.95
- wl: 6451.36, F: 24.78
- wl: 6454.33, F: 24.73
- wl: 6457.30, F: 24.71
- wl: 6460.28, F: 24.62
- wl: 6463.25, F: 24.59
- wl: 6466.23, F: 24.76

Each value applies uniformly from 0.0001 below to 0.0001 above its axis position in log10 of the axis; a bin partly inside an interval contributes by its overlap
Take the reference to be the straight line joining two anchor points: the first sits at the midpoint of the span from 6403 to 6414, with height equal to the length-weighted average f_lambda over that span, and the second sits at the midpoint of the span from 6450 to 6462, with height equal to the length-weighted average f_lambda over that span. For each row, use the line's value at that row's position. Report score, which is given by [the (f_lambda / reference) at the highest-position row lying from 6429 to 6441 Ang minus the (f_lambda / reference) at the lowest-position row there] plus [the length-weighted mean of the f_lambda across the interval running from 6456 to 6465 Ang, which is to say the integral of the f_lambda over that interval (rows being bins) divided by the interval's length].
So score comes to 24.6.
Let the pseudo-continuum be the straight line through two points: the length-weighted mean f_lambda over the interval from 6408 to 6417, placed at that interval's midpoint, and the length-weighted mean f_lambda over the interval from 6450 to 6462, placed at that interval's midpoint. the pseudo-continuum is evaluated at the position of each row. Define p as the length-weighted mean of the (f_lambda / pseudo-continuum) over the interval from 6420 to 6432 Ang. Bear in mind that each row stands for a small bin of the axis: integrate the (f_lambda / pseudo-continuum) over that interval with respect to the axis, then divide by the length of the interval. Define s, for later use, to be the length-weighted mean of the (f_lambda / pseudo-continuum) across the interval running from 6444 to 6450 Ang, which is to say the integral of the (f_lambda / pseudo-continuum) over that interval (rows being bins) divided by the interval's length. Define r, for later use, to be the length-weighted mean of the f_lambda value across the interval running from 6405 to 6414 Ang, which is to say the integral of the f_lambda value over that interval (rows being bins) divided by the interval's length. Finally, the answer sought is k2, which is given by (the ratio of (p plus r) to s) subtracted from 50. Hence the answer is 23.8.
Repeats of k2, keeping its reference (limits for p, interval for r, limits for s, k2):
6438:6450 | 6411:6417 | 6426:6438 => 23.7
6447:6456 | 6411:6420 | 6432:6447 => 23.8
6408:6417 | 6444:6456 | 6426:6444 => 24.3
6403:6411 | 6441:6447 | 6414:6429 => 23.9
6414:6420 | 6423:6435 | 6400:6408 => 23.3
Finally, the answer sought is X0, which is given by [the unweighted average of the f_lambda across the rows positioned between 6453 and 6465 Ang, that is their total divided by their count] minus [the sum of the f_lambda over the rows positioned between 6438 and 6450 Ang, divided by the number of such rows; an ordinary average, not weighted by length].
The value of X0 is -0.45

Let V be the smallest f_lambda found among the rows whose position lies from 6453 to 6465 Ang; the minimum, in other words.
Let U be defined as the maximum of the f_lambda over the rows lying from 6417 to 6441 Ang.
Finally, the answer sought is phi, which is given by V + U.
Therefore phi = 50.0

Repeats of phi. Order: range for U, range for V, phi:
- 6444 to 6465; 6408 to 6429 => 50.2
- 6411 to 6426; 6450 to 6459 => 50.2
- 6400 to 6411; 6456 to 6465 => 49.9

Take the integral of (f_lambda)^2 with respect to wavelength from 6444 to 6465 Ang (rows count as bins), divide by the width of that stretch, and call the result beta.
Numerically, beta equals 614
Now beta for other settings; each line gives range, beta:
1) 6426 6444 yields 639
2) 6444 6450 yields 627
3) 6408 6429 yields 640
